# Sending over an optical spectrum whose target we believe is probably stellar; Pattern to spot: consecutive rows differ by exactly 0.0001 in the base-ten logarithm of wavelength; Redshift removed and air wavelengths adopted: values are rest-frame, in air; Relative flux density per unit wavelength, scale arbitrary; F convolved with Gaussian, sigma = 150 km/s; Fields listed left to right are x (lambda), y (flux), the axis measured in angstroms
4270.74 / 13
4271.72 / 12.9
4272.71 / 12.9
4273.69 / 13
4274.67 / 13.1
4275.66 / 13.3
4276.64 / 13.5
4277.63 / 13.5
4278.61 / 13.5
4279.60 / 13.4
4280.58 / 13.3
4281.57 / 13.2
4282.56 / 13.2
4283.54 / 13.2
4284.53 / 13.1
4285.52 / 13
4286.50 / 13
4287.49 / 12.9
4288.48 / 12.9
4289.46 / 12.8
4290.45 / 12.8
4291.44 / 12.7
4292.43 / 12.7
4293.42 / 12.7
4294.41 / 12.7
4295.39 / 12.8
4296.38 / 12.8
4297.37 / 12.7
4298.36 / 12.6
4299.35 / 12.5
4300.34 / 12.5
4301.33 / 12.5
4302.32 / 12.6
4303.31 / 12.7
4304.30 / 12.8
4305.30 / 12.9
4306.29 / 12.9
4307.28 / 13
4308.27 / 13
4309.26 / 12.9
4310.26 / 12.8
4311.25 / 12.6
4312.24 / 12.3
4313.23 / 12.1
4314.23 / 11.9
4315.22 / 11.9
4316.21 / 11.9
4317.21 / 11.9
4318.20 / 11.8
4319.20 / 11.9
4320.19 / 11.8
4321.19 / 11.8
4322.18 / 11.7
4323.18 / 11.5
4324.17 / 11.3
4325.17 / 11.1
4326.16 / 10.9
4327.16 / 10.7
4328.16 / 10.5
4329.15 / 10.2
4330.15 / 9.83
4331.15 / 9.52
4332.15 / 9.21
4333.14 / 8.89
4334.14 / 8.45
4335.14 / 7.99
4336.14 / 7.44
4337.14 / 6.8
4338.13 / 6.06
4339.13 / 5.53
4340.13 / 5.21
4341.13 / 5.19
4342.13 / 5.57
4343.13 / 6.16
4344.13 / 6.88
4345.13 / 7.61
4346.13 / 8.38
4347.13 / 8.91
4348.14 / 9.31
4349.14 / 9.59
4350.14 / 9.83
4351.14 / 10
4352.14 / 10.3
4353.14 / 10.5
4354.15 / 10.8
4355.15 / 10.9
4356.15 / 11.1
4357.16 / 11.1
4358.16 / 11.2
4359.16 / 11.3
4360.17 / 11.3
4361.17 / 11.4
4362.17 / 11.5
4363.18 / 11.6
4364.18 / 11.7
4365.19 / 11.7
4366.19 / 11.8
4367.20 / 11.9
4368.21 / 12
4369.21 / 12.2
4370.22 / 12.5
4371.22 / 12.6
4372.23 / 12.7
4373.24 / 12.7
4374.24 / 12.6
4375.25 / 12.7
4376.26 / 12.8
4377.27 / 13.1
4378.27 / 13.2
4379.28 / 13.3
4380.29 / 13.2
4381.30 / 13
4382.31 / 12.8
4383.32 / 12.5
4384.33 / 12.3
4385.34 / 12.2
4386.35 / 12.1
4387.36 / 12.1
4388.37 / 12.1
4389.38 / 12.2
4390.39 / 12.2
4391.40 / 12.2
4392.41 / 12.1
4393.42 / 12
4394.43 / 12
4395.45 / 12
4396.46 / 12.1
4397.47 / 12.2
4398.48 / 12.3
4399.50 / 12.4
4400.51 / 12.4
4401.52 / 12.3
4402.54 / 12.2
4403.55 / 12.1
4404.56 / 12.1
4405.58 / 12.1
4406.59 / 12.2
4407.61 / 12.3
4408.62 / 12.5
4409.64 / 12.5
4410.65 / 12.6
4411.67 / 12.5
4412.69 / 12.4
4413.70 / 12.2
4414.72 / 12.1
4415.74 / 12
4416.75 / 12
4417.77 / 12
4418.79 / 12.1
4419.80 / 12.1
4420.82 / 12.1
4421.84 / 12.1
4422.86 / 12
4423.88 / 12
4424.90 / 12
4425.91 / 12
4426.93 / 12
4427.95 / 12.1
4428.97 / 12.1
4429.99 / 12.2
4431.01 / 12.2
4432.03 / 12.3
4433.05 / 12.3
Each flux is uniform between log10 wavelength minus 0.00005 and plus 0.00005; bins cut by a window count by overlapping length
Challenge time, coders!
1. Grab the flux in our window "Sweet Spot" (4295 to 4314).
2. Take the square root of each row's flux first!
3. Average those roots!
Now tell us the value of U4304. 3.56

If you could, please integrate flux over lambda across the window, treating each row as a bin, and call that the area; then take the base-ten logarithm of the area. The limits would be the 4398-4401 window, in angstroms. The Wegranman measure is 1.57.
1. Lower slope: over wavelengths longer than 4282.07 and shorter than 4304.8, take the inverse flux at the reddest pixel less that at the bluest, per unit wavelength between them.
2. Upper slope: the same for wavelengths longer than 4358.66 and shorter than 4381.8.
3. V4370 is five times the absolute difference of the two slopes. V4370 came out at 0.003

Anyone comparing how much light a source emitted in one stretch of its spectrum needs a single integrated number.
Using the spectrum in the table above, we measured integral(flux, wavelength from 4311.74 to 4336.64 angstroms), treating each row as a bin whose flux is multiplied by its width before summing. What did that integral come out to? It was 267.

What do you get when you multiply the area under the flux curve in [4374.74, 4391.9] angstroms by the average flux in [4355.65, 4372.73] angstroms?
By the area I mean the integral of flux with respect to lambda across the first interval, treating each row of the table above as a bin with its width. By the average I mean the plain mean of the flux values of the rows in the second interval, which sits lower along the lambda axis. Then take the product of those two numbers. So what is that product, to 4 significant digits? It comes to 2536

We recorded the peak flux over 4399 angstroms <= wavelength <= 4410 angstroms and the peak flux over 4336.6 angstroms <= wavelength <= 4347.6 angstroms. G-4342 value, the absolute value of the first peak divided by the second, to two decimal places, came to 1.40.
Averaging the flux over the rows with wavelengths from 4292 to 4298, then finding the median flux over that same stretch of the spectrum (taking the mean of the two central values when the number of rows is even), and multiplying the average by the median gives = 162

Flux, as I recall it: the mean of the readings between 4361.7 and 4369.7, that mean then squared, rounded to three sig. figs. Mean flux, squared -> 139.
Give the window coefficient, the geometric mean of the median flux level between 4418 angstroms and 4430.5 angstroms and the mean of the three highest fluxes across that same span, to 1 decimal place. 12.1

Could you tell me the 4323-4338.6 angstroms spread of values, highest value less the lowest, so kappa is 5.4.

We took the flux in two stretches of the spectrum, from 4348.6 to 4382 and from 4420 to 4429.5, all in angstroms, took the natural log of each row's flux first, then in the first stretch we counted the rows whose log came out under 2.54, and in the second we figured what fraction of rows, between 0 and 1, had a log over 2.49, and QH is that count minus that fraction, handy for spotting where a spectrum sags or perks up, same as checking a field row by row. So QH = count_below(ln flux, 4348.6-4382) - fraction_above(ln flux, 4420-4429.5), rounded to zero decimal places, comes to 24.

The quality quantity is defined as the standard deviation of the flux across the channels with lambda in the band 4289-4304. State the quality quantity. 0.11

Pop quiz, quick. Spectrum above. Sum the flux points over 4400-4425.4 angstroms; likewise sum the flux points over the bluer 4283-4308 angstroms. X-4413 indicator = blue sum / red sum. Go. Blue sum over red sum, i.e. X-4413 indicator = 1.05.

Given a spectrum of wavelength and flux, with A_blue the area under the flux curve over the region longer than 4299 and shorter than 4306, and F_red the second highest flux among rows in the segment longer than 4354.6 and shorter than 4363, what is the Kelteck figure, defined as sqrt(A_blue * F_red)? 32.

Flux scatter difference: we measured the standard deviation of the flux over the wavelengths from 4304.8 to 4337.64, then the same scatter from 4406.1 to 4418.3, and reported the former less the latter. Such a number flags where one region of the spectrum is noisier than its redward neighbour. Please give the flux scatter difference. 1.5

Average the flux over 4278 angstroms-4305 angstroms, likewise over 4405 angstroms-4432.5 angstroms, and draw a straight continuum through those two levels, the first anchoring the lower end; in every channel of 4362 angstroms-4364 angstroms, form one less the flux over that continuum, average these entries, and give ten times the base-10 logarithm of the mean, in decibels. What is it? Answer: -11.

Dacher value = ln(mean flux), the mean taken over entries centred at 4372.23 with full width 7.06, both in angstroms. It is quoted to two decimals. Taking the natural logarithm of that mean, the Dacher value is 2.53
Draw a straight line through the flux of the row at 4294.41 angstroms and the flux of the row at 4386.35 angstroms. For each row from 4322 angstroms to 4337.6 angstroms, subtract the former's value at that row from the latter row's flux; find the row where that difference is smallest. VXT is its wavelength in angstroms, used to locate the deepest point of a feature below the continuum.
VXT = 4337.14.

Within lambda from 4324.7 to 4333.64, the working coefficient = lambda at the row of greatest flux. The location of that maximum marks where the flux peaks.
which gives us 4325.17 angstroms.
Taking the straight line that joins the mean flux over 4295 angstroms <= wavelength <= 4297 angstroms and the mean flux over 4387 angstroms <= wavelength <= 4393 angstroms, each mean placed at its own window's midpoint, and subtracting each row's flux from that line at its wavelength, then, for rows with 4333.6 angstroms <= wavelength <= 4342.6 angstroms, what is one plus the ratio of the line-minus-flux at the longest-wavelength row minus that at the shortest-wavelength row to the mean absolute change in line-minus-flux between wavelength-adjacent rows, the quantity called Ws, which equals 7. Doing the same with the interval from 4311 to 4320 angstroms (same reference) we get 7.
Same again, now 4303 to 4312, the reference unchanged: 2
